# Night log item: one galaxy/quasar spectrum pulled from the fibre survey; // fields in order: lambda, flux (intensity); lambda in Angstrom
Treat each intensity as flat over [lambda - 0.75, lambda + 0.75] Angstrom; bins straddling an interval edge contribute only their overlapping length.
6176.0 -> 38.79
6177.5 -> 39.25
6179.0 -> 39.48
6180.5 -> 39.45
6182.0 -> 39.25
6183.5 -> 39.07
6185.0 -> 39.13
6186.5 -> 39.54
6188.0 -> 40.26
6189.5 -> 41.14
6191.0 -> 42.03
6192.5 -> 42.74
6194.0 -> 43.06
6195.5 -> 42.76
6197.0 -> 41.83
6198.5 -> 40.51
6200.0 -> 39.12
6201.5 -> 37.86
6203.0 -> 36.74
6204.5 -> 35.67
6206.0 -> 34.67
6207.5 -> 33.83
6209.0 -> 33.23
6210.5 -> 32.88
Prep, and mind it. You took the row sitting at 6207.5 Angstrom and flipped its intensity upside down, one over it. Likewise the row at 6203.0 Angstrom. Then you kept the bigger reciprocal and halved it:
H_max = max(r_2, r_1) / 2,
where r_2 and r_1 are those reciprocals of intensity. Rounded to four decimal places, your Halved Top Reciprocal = 0.0148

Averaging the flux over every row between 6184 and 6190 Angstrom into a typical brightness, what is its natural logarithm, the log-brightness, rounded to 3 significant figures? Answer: 3.69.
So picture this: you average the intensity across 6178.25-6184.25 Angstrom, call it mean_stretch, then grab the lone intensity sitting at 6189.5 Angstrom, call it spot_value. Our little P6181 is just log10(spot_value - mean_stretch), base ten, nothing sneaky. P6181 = 0.262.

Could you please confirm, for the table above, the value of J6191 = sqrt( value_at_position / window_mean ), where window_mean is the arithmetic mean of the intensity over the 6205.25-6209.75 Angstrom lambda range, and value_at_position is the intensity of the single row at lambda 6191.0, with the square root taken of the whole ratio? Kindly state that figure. 1.11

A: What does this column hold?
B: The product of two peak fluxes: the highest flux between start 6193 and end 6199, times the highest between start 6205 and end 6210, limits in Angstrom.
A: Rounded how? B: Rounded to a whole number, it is 1493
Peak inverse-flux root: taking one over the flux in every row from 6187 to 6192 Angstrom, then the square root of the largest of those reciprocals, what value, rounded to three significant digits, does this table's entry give 0.158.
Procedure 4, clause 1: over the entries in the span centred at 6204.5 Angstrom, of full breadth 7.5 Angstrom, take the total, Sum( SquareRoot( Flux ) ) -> 30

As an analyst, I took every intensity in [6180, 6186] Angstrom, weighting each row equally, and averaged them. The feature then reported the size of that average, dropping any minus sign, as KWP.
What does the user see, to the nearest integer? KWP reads 39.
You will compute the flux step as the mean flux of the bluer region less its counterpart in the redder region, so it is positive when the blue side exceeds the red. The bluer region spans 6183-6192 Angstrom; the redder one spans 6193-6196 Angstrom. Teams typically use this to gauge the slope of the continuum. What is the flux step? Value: -3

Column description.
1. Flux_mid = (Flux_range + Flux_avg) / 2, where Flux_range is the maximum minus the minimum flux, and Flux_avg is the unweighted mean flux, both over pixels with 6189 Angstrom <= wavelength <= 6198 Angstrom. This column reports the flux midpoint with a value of 22.1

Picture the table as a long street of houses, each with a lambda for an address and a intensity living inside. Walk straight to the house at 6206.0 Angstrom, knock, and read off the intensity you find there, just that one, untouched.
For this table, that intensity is 34.67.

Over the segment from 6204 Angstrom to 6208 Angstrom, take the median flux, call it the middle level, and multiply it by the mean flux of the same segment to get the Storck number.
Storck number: 1204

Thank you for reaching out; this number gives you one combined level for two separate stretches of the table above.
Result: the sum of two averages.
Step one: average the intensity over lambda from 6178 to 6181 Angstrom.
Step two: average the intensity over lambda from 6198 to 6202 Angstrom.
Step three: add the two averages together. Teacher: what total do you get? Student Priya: 78.6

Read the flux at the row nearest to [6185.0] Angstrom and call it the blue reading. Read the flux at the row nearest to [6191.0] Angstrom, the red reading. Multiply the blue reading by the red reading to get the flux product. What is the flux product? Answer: 1645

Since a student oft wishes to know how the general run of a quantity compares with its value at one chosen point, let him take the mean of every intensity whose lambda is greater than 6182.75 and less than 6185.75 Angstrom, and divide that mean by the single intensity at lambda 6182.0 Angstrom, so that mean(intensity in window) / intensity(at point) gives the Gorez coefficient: 1.00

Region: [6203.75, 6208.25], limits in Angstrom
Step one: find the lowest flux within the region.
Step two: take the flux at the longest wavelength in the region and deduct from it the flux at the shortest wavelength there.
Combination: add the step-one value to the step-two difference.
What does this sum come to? 32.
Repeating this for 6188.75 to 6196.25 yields 43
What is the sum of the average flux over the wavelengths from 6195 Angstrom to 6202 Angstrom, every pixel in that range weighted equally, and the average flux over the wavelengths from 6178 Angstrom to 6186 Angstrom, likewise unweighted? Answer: 79.7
